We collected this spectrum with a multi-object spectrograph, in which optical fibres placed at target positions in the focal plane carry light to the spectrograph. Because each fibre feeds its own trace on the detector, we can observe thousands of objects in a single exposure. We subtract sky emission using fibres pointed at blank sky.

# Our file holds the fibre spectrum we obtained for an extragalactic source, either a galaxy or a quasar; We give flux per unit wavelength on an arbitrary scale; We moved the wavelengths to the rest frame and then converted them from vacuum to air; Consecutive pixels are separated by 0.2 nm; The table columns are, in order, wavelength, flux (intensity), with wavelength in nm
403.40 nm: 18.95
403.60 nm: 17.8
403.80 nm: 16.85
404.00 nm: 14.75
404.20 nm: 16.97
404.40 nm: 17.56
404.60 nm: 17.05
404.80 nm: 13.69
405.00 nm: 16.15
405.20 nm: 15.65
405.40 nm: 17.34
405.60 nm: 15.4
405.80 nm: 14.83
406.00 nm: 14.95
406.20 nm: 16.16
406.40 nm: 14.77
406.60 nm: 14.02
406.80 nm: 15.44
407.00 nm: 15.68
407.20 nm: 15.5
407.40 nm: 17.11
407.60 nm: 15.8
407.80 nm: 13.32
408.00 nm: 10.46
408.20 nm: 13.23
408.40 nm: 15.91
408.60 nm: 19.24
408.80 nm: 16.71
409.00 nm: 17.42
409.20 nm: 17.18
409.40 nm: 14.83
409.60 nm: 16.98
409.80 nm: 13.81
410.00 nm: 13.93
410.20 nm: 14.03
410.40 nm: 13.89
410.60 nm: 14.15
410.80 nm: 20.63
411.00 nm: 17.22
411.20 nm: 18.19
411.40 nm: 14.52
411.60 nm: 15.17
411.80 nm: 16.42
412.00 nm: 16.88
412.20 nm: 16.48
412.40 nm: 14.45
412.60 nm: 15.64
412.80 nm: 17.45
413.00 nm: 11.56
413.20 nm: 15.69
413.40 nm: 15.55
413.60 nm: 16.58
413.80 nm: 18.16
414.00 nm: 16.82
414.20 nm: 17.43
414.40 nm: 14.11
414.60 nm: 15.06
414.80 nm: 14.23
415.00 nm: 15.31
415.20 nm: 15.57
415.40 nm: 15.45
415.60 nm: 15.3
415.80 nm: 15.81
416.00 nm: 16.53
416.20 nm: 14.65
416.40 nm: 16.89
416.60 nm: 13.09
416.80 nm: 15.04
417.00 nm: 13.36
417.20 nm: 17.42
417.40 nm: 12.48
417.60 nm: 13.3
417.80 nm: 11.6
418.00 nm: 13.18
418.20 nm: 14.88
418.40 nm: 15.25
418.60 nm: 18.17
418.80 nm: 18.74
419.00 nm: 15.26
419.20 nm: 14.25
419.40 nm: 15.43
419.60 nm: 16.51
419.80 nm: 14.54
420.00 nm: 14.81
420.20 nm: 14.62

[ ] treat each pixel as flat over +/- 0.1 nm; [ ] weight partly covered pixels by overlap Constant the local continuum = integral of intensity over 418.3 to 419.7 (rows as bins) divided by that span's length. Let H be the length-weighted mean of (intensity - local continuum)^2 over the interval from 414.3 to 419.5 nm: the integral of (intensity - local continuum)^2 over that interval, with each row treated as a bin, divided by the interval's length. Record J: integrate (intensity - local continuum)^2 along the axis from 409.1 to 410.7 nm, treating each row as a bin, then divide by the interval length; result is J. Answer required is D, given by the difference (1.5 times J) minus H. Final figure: 1.3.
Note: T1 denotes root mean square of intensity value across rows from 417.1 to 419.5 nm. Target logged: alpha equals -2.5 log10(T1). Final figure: -2.95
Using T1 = 15.1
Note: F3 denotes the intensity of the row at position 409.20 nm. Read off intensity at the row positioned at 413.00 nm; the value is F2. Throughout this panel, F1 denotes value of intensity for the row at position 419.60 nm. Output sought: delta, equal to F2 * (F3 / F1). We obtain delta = 12.0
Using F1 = 16.51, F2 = 11.56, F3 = 17.18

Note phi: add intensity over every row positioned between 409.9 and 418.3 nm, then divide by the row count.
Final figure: 15.3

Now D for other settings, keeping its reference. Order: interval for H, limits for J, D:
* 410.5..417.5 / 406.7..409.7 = 3.4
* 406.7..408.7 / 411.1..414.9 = -2.2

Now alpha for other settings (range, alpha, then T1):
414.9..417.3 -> -2.97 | 15.4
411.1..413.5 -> -2.99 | 15.8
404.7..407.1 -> -2.97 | 15.4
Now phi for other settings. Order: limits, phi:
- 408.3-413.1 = 15.9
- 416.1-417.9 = 14.2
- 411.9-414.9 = 15.7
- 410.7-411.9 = 17.0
